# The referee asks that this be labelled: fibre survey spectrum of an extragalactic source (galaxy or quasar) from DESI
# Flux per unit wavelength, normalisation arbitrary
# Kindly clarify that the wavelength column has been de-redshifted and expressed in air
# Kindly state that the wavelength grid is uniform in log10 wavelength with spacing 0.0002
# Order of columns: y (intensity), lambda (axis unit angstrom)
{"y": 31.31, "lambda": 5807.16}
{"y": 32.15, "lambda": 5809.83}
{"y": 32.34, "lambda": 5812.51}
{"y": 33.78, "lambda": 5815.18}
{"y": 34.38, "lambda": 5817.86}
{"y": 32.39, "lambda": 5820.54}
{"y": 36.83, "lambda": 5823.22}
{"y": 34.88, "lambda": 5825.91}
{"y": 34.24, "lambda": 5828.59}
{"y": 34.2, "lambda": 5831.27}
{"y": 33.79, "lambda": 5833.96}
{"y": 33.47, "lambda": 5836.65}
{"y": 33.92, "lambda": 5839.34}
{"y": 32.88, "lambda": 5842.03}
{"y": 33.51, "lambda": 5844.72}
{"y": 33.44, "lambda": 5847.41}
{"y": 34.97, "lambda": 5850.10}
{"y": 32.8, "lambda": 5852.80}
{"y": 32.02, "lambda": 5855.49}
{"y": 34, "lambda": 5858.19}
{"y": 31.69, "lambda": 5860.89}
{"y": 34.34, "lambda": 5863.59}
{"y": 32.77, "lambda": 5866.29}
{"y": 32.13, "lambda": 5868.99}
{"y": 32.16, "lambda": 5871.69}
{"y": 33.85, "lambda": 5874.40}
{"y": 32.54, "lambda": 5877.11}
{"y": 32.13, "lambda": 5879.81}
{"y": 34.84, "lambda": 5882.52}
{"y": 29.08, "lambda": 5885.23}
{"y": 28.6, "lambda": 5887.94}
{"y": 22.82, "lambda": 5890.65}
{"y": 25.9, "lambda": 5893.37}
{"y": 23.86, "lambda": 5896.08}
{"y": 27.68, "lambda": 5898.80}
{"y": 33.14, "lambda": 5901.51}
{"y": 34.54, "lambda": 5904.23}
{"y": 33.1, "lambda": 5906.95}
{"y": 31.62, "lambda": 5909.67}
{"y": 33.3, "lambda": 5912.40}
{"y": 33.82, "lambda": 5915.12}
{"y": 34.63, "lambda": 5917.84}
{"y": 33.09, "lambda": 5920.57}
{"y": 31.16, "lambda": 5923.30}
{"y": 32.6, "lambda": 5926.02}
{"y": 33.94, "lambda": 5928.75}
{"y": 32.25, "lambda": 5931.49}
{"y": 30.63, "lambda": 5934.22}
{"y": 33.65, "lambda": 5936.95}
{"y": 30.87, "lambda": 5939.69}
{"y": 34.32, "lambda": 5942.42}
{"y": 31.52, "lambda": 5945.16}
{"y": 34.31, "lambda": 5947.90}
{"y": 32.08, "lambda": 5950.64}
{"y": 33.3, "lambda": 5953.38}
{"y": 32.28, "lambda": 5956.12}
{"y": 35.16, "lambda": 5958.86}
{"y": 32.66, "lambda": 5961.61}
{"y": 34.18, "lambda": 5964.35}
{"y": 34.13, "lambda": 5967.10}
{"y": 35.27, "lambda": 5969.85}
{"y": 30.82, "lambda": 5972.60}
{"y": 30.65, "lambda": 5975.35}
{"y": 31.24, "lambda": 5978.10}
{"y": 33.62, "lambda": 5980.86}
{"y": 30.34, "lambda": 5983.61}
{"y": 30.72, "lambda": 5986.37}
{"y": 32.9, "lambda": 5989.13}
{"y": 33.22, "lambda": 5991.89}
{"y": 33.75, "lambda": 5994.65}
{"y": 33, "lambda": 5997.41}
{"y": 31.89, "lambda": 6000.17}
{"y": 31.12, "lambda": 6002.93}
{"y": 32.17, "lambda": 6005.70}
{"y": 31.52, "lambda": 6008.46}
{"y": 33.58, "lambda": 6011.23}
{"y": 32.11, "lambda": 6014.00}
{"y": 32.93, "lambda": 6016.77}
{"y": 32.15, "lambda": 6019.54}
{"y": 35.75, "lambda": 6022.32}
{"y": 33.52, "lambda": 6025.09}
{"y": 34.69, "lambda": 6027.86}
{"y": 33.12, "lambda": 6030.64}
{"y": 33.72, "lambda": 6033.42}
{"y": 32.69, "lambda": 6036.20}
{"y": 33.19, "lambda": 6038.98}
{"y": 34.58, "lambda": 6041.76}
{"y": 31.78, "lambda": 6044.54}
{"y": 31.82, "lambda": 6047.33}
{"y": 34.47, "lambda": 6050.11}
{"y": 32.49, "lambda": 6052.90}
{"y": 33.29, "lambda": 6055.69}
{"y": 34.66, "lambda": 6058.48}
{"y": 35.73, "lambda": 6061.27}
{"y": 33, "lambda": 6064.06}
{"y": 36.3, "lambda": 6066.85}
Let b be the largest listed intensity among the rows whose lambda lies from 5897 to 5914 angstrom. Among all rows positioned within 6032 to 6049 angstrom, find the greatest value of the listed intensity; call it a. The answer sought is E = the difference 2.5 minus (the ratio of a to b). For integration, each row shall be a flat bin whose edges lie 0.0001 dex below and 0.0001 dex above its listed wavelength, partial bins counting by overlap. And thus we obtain 1.50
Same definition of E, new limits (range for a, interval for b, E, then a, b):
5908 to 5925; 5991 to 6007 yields 1.47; 34.63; 33.75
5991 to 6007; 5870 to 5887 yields 1.53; 33.75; 34.84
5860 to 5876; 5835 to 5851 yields 1.52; 34.34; 34.97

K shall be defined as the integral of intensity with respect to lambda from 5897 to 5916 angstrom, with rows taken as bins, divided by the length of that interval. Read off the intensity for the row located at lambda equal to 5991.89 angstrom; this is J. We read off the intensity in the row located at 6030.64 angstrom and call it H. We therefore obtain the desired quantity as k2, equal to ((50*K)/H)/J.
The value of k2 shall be 1.46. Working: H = 33.12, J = 33.22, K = 32.2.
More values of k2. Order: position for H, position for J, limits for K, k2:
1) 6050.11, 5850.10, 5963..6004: 1.35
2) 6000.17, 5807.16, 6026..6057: 1.67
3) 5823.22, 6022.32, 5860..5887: 1.23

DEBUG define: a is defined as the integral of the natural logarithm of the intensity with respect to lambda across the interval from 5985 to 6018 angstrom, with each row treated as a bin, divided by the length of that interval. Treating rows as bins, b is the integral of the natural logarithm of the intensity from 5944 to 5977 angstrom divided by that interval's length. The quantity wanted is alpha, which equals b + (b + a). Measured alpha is 10.5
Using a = 3.48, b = 3.50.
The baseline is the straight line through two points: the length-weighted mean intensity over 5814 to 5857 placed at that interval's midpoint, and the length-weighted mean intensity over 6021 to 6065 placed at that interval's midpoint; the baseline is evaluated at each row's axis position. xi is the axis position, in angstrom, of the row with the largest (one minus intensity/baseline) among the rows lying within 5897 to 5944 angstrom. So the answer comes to 5898.80 angstrom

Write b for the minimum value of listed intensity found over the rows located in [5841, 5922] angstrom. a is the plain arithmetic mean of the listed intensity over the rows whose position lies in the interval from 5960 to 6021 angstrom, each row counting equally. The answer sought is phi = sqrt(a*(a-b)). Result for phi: 17.7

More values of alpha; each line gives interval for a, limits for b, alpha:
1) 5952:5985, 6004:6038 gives 10.5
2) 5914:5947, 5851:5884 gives 10.5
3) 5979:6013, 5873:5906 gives 10.3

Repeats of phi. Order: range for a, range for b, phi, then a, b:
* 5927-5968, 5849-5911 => 18.4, 33.0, 22.82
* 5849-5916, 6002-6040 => 3.5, 31.5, 31.12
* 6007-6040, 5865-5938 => 18.6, 33.2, 22.82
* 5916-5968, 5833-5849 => 1.9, 33.0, 32.88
